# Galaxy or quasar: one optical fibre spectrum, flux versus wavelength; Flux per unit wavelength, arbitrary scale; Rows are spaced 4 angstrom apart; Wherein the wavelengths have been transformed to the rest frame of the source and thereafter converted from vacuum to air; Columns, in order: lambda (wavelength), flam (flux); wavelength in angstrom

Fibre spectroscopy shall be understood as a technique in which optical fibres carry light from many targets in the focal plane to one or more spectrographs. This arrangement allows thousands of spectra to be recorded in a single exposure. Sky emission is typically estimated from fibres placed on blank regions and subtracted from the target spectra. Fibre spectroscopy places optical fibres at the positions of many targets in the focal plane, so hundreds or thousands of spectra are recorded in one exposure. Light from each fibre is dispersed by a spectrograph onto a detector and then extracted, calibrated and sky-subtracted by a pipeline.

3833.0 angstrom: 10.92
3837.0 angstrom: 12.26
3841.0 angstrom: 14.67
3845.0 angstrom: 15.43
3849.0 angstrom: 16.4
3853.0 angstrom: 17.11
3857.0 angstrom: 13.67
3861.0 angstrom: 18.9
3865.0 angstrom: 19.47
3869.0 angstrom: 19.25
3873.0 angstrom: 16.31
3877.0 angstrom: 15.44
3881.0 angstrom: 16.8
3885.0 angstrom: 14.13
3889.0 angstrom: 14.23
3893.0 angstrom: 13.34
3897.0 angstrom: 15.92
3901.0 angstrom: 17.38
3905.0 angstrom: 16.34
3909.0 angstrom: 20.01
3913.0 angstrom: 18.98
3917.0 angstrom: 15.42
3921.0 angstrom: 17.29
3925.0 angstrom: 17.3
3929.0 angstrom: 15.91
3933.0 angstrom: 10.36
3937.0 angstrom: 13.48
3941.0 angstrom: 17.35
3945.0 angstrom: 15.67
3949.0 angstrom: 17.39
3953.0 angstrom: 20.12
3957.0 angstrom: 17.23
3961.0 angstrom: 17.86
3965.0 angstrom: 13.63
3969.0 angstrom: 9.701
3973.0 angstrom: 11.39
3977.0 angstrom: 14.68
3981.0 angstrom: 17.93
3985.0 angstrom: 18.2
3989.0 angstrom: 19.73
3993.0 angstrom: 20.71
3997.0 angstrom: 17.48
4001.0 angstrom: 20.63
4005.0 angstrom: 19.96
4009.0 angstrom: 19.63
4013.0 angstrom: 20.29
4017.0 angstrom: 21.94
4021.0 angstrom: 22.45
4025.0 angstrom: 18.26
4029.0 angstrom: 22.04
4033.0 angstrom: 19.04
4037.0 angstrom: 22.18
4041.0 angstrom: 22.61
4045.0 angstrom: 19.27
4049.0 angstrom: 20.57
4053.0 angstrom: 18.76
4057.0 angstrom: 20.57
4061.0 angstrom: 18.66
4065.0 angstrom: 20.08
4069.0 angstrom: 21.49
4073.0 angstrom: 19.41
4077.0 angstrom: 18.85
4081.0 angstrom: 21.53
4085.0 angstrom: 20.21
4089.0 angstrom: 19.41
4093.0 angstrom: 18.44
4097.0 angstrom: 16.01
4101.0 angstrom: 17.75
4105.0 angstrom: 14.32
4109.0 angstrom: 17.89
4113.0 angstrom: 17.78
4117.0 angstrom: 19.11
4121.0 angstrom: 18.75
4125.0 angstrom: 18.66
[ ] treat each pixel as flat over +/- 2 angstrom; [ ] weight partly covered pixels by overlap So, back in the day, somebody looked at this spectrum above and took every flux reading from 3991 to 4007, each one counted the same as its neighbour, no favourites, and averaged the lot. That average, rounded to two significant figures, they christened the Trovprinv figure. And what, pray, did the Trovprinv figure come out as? 20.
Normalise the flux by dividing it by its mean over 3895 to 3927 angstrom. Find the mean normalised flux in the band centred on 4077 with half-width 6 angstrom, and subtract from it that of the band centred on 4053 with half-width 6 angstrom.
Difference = 0.00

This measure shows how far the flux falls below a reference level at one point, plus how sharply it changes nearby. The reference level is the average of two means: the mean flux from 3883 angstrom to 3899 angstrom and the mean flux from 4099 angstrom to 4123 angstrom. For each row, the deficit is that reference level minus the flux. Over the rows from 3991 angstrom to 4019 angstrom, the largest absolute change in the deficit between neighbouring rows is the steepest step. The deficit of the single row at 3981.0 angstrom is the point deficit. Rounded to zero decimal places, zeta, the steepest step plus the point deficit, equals 1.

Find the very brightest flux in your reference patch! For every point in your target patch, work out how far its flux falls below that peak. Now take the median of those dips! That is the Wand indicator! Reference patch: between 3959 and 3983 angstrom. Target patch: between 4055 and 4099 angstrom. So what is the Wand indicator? -1.5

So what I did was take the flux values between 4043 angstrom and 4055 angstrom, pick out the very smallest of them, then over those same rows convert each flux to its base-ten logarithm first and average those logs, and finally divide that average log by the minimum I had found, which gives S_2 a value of 0.069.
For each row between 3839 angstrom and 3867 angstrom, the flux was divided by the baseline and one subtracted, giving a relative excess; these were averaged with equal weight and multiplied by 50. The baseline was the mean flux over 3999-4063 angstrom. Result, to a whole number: -10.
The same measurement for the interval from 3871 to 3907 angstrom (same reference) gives -12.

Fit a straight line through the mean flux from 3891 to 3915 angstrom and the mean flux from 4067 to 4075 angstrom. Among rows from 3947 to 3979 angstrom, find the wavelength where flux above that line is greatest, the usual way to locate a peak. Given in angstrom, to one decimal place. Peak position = 3953.0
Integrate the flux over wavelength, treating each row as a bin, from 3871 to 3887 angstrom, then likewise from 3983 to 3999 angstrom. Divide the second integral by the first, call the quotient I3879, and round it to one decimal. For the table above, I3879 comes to 1.2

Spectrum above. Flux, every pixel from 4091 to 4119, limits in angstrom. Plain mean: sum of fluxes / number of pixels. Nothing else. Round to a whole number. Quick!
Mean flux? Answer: 17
